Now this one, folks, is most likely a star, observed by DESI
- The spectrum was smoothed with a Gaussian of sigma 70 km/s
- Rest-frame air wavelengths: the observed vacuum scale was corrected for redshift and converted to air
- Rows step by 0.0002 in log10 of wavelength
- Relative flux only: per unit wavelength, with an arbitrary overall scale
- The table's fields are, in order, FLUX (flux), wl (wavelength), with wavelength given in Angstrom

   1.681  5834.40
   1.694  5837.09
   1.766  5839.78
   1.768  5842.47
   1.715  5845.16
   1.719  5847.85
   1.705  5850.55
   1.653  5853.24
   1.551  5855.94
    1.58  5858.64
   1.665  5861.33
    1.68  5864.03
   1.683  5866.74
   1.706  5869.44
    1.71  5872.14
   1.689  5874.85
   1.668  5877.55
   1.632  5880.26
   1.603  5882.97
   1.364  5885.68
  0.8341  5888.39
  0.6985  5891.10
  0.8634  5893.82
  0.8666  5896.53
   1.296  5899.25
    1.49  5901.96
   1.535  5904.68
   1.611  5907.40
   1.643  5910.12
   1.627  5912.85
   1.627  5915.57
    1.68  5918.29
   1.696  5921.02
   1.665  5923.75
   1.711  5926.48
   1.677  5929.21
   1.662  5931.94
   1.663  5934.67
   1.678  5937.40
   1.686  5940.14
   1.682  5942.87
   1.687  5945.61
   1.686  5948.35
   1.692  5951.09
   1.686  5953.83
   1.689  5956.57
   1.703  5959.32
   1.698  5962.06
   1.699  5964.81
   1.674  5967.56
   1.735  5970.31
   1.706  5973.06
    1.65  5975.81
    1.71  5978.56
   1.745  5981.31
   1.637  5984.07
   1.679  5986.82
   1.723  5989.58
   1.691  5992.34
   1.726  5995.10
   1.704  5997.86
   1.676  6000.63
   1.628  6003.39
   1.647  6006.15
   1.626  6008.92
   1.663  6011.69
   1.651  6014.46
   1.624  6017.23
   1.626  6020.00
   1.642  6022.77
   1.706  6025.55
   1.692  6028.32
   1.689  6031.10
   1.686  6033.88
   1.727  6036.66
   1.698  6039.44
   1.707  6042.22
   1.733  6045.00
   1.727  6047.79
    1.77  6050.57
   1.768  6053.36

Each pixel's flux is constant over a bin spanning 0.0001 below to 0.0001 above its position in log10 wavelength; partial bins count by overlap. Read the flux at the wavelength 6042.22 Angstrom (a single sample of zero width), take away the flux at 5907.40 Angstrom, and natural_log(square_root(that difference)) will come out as -1.17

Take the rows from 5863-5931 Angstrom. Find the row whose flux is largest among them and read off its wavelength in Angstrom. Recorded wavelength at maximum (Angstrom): 5926.48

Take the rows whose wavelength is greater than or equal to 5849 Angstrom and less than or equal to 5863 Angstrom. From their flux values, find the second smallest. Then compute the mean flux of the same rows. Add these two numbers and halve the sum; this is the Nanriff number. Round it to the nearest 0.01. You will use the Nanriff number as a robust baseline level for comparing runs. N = 1.61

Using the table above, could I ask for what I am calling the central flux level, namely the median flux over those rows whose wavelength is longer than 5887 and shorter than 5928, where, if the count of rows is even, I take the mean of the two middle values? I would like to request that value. 1.61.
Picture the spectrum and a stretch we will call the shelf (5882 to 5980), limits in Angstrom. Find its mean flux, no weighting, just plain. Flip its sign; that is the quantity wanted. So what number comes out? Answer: -1.55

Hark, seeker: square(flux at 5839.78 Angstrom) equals 3.12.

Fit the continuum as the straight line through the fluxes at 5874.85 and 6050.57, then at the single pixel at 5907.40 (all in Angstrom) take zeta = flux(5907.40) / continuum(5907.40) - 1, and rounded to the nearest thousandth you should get -0.055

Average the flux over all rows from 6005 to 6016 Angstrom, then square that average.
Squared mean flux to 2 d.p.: 2.71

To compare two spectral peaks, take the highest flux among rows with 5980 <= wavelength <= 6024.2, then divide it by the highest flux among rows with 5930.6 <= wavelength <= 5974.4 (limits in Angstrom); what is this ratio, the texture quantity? 1.01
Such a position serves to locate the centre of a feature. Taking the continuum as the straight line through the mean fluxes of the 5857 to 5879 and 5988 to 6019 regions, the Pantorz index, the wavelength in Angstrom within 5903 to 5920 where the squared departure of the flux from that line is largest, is 5904.68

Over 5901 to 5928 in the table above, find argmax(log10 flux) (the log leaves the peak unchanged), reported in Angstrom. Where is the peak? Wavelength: 5926.48 Angstrom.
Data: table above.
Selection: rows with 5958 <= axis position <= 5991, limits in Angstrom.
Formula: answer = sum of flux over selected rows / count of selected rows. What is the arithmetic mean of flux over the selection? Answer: 1.70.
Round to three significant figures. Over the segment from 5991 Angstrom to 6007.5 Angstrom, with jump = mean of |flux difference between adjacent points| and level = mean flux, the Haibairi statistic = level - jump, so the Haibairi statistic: 1.65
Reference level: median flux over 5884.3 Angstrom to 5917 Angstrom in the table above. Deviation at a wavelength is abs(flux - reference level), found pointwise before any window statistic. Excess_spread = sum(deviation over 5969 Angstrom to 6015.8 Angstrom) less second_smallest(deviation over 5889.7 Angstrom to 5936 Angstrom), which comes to 4.23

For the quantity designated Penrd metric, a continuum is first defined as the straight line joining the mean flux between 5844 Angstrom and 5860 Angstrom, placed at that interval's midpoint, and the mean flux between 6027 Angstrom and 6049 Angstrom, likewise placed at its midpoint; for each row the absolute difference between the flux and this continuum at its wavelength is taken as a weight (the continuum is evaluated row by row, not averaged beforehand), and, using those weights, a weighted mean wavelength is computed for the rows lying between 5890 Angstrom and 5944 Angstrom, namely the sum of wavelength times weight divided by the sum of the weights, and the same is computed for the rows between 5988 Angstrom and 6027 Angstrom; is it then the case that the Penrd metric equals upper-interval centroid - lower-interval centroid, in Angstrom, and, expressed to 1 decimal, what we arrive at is 113.4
